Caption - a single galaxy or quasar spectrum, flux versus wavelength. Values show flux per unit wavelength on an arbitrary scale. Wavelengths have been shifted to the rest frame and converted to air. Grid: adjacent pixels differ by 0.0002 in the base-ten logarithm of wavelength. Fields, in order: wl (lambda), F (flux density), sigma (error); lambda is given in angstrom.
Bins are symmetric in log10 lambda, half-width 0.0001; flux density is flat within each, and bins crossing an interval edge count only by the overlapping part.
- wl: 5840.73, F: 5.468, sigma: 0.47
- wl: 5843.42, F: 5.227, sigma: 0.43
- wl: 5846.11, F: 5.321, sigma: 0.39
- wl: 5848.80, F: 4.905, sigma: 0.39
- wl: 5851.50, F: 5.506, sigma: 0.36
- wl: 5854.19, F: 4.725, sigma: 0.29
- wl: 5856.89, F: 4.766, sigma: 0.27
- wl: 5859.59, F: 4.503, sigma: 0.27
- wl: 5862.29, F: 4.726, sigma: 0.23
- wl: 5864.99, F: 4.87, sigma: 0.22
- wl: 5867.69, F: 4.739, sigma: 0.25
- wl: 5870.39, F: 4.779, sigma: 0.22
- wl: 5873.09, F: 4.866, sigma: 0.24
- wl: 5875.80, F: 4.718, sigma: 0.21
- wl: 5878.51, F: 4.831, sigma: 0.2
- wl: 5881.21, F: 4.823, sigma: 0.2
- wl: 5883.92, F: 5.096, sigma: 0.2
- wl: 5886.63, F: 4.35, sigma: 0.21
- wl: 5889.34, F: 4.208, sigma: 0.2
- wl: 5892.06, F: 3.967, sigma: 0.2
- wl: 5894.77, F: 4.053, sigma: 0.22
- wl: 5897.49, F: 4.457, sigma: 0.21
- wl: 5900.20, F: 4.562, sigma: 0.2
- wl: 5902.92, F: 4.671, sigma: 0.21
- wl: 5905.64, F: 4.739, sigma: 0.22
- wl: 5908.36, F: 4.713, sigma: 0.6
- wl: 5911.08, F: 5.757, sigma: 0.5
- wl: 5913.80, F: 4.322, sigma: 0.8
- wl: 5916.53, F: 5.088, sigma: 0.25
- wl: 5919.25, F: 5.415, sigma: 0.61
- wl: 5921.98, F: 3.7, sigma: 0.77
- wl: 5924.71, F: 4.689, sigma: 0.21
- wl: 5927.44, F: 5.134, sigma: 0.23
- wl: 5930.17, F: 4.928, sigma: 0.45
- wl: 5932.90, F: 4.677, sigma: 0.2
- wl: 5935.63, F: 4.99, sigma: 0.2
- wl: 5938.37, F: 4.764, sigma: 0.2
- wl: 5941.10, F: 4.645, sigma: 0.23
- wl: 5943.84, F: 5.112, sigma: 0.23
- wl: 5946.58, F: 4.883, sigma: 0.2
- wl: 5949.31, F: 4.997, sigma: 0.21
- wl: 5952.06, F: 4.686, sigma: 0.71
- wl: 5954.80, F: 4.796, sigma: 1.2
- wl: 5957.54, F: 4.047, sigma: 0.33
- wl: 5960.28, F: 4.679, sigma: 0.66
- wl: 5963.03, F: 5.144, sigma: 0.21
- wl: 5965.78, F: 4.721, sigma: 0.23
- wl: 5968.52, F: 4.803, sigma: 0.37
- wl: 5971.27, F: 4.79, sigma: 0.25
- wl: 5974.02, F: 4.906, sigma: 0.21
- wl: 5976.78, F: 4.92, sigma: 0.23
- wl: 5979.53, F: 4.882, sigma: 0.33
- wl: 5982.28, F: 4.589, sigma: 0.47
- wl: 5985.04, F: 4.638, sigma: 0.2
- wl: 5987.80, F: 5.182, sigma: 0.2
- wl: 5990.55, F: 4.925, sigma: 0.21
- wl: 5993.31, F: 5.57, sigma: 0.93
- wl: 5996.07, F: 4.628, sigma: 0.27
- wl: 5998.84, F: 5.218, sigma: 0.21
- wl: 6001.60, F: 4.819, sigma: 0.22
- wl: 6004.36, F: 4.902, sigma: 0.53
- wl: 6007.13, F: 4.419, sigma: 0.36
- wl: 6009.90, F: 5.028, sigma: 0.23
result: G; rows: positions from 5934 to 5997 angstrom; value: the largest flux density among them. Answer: 5.57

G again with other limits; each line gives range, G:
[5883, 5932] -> 5.757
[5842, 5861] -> 5.506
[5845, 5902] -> 5.506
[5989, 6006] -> 5.57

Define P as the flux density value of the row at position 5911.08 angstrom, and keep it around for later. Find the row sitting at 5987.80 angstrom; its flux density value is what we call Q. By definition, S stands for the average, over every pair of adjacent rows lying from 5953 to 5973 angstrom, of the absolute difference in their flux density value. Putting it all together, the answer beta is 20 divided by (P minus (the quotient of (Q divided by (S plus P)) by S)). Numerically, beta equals 6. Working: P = 5.757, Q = 5.182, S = 0.4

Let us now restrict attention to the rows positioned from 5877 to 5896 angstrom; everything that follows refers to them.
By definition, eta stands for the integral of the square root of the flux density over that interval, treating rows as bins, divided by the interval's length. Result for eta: 2.11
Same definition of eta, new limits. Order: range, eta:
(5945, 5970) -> 2.18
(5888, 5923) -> 2.14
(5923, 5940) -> 2.20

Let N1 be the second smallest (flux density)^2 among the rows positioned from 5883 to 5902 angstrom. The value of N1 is 16.4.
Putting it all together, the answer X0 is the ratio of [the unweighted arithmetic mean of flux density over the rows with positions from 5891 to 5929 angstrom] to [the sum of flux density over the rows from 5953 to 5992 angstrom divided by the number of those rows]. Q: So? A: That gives 0.97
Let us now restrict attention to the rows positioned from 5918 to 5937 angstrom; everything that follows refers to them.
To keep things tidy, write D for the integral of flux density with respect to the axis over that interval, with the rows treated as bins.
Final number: 91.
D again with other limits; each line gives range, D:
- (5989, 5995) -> 31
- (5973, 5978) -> 25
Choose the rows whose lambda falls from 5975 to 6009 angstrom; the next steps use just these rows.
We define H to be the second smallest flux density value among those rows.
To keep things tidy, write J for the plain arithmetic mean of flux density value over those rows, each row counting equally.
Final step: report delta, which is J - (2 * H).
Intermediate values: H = 4.589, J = 4.89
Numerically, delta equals -4.3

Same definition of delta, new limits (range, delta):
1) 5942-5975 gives -4.6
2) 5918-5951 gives -4.5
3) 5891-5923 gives -3.3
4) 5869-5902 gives -3.5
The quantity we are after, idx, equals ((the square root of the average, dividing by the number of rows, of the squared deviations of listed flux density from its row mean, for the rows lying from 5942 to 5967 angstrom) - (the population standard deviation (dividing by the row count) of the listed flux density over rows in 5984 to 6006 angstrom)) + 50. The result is 50.0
